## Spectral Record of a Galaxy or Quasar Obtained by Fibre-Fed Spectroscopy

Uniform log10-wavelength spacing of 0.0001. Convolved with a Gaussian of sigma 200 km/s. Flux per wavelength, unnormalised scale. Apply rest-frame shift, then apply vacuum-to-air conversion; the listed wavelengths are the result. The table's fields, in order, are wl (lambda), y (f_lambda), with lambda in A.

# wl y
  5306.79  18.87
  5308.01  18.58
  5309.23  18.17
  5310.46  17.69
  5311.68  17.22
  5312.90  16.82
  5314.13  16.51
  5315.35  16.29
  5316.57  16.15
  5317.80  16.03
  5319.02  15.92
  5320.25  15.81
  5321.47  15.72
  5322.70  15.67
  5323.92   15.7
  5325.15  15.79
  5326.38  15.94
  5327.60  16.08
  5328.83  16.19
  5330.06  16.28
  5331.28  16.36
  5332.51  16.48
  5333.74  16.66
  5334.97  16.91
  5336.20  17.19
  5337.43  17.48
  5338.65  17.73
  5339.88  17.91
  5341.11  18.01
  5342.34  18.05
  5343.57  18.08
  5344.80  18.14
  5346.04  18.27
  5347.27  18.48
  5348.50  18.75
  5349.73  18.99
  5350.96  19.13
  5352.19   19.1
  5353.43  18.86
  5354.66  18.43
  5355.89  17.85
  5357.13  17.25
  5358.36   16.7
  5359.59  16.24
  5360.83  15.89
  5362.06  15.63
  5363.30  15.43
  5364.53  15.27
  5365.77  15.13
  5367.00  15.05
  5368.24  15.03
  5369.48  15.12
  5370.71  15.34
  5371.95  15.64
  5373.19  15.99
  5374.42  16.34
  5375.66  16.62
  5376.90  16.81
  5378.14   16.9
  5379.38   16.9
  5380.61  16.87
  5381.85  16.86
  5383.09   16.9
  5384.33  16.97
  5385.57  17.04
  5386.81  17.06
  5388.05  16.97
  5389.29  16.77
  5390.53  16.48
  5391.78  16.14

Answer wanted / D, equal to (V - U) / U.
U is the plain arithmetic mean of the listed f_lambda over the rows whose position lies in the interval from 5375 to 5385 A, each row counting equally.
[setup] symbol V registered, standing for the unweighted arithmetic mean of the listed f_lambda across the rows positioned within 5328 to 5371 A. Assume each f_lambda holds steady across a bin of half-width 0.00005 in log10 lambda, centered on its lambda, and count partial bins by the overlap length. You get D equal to 0.01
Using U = 16.9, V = 17.1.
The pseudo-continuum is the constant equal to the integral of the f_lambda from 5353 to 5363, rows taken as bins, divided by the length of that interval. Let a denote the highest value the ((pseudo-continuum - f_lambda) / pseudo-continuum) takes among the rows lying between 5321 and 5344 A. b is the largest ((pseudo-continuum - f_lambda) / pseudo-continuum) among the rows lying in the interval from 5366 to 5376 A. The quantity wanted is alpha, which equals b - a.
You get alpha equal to 0.04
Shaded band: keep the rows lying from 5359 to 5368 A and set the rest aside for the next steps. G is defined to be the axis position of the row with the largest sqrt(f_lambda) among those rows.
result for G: 5359.59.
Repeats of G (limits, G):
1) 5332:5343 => 5342.34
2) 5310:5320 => 5310.46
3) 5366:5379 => 5378.14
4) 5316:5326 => 5316.57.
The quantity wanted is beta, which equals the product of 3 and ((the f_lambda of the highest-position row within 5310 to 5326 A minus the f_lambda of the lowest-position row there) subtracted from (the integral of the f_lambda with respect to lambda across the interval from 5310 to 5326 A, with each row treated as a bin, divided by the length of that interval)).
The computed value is 54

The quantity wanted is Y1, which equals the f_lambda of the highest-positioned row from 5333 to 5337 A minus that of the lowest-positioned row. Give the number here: 0.5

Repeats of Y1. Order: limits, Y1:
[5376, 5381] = 0.1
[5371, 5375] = 0.7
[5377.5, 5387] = 0.2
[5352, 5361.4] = -3.2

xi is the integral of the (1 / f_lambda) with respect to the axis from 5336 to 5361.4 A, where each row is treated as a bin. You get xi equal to 1.4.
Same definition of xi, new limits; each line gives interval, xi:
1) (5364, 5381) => 1.1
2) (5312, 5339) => 1.7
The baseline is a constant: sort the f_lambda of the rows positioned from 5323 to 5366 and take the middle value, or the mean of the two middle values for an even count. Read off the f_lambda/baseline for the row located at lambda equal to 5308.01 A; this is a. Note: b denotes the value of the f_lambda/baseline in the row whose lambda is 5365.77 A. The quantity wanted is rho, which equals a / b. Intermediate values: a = 1.08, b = 0.88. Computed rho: 1.23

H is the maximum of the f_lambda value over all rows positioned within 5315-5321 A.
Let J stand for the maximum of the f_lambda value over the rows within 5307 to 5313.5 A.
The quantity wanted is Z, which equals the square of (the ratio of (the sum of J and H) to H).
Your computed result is 4.6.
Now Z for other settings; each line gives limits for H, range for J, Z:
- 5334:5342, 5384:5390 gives 3.8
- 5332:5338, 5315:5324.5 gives 3.7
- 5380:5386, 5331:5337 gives 4.0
